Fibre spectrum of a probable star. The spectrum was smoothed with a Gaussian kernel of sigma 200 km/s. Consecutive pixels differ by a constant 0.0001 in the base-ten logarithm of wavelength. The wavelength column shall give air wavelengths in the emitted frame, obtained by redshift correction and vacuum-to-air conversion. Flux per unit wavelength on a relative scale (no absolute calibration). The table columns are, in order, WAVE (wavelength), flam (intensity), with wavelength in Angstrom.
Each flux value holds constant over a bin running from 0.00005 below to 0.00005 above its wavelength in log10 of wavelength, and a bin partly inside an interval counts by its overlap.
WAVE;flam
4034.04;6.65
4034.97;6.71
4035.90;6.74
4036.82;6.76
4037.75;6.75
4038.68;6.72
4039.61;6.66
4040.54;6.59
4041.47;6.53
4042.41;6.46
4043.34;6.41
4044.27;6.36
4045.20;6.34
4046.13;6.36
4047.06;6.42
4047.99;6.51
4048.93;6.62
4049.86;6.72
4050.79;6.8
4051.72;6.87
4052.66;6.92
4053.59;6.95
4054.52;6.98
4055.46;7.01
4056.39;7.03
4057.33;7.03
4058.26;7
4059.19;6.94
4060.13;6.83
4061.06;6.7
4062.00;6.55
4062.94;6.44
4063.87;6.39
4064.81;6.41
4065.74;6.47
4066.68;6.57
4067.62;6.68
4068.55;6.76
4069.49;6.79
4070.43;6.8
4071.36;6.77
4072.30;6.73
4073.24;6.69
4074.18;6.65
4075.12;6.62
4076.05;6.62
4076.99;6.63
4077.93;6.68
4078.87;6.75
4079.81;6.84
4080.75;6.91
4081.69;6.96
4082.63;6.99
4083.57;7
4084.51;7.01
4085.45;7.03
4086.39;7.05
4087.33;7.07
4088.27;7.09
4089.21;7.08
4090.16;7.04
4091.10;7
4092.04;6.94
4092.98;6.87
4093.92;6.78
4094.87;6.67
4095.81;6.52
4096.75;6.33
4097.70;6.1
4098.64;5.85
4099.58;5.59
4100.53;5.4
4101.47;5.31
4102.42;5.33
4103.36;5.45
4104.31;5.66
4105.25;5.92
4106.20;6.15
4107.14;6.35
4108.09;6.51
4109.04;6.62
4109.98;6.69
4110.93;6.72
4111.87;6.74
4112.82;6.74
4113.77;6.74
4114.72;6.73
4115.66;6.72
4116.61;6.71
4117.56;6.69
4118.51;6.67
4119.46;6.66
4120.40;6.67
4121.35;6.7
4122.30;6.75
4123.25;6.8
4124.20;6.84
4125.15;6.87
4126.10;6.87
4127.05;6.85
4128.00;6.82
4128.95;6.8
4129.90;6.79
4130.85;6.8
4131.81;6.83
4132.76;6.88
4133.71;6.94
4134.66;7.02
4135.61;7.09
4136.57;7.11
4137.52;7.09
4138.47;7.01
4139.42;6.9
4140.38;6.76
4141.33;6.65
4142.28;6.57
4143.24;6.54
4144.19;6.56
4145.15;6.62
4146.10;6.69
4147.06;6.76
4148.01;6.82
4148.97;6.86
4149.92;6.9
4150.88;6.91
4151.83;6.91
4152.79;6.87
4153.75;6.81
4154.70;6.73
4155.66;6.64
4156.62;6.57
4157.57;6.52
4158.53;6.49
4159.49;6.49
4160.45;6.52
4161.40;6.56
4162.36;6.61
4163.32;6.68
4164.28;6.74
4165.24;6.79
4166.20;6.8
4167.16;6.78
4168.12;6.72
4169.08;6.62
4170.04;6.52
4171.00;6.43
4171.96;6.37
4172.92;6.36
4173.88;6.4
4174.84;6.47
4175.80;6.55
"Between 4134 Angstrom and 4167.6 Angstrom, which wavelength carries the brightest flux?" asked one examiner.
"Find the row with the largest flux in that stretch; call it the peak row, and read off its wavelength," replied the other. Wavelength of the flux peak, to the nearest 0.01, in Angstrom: 4136.57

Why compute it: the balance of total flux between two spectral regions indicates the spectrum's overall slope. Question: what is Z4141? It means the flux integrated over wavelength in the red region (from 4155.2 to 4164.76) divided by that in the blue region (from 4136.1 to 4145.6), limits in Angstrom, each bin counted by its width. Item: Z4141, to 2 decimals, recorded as 0.98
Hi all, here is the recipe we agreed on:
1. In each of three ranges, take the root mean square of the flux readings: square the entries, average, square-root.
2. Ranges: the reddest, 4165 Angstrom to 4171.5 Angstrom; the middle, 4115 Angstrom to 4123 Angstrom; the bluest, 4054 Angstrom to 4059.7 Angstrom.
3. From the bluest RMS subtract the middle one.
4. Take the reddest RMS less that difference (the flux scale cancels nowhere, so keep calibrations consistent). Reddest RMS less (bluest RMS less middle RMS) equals 6.36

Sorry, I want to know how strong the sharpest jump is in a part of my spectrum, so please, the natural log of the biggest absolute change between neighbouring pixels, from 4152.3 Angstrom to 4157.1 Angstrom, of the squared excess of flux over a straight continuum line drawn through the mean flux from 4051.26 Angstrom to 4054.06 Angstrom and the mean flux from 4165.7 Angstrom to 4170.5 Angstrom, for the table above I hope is -4.2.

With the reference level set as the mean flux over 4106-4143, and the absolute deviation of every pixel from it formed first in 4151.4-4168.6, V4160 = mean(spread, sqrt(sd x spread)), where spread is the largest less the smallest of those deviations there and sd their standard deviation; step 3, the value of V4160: 0.2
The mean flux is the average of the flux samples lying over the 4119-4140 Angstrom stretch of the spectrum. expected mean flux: 6.87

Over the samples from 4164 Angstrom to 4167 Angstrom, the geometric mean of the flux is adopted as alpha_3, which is 6.78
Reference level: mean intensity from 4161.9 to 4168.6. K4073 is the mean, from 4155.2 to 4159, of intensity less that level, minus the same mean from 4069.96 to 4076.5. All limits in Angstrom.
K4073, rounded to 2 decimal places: -0.14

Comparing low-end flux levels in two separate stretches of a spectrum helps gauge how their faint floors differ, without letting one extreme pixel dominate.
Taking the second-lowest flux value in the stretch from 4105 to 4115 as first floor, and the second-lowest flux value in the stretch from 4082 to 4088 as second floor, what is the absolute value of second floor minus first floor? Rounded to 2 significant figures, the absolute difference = 0.85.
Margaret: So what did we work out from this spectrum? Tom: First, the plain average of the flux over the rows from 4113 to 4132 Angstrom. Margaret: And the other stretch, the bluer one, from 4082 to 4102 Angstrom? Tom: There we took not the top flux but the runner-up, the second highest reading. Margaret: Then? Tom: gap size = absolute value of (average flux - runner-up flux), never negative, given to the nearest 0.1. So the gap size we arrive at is 0.3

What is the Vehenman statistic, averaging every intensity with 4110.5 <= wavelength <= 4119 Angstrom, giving 6.72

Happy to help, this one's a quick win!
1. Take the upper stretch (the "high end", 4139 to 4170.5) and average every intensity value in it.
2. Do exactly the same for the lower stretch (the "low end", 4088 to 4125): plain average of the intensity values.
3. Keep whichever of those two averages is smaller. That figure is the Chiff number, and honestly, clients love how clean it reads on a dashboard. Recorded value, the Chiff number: 6.46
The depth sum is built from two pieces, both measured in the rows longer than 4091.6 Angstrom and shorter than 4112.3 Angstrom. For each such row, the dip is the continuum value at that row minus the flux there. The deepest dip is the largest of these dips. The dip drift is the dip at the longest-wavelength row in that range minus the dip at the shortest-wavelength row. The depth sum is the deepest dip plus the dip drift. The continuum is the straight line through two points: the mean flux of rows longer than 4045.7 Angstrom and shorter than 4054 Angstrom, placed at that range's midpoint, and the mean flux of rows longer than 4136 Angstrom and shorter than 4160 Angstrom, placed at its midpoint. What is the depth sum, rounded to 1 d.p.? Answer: 1.6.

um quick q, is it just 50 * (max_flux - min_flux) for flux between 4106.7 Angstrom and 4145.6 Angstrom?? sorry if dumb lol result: 38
